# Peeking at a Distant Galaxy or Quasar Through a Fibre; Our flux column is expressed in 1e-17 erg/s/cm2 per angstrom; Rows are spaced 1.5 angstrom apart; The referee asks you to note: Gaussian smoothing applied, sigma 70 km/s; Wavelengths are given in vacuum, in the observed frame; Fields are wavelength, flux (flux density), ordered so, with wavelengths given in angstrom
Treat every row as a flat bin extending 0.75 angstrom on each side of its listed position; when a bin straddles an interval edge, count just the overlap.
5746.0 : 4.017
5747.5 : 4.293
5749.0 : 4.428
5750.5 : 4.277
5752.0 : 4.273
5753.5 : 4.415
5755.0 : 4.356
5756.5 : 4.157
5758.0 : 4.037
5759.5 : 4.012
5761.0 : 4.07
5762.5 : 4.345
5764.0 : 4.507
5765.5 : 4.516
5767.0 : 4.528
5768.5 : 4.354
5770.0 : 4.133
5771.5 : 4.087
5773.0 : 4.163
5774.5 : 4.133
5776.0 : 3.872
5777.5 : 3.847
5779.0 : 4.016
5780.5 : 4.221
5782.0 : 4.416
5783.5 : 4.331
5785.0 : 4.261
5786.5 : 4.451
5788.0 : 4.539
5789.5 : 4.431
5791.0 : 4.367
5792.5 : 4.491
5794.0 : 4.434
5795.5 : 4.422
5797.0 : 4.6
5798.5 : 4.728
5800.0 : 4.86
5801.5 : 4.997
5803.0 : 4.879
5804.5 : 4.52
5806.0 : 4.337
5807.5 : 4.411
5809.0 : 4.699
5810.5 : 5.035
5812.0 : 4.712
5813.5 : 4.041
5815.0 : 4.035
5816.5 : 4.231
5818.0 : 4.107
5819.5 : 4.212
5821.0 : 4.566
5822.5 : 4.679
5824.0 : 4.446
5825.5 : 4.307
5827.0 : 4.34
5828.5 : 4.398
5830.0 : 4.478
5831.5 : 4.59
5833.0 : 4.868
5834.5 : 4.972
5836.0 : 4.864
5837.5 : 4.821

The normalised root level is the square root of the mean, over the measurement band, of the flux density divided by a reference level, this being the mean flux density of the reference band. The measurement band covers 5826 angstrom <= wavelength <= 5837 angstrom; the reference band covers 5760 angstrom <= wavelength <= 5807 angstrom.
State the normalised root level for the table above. 1.03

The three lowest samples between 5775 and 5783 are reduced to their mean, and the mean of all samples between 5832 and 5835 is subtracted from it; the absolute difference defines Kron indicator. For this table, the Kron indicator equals 1.0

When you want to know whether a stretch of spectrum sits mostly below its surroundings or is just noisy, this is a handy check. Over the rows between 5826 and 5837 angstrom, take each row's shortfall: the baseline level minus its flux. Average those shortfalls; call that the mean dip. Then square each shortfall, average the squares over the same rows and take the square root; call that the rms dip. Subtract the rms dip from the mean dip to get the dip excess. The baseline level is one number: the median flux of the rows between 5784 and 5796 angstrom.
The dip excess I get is -0.5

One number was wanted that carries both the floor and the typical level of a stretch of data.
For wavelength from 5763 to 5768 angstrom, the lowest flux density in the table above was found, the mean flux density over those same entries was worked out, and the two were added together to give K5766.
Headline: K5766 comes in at 9.0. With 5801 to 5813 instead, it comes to 9.0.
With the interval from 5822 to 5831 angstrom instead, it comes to 8.7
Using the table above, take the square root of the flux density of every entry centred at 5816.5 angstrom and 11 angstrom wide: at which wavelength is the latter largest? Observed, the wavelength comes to 5812.0 angstrom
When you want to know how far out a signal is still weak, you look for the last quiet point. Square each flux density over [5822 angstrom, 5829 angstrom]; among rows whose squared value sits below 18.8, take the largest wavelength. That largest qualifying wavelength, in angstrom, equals 5825.5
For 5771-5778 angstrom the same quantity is 5777.5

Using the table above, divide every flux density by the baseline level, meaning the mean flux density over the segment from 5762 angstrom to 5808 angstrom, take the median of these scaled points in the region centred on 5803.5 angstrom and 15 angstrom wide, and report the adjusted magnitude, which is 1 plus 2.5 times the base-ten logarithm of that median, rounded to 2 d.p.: 1.08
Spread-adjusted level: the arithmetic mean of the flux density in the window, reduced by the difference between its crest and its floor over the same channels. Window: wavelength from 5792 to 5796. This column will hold 4.38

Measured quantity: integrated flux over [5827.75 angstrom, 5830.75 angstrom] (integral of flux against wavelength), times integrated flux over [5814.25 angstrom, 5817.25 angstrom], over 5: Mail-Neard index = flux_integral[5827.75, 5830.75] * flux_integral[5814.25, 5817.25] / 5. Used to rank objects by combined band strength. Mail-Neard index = 33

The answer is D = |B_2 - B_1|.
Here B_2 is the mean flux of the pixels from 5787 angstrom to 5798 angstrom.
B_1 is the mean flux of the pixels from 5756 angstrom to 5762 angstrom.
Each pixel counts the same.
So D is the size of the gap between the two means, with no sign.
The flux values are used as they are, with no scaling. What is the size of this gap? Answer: 0.40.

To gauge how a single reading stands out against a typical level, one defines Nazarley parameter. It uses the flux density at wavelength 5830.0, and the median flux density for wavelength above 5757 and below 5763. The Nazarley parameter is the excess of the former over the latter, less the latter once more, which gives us -3.63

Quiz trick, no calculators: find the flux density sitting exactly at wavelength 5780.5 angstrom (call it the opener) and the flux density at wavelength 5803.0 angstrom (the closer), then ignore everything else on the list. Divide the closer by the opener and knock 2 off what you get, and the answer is -0.84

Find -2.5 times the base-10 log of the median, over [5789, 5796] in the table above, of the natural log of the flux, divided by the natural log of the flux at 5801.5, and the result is 0.084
